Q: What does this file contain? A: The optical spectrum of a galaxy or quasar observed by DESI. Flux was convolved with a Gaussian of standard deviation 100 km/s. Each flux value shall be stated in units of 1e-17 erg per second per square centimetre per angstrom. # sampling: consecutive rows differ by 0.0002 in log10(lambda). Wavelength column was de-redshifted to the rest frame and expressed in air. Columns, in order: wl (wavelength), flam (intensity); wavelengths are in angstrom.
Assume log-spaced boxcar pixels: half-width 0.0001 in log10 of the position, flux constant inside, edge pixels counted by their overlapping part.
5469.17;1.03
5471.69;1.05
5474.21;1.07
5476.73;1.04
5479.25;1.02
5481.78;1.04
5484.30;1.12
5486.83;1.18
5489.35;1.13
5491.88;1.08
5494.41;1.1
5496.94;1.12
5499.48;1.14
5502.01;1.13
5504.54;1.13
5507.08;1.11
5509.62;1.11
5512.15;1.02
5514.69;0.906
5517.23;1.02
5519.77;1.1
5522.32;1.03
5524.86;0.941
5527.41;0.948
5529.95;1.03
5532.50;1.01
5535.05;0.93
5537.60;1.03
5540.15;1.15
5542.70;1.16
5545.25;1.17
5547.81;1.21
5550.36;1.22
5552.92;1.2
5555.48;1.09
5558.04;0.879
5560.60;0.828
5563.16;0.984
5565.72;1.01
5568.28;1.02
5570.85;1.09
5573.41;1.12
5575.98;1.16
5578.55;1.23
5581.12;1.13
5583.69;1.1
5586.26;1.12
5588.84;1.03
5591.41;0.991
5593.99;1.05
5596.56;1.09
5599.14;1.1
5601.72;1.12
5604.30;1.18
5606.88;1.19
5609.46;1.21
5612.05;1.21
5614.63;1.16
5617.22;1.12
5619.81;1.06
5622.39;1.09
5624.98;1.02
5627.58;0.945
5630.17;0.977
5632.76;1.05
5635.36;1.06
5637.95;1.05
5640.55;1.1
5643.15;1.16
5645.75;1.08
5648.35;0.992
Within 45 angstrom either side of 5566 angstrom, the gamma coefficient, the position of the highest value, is 5578.55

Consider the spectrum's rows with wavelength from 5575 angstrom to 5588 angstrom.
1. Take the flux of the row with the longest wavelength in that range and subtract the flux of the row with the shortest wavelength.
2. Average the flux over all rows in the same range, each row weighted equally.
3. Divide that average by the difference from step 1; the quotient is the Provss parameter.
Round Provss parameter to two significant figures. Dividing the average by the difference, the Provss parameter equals -29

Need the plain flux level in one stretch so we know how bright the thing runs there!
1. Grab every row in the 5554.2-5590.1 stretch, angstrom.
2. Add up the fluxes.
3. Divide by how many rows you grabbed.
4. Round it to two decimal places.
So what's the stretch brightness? 1.06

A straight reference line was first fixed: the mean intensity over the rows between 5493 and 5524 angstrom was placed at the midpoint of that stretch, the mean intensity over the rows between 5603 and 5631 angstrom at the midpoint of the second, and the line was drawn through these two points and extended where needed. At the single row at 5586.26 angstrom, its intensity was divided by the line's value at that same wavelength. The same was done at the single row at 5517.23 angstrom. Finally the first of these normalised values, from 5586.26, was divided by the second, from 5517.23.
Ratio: 1.08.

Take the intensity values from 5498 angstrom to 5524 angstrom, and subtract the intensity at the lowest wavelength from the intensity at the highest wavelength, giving -0.11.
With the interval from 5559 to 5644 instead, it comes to 0.33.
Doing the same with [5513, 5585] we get 0.19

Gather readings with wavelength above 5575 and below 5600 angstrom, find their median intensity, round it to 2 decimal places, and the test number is 1.10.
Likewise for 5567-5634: 1.10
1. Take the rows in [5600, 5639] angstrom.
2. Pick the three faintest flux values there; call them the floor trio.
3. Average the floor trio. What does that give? 0.98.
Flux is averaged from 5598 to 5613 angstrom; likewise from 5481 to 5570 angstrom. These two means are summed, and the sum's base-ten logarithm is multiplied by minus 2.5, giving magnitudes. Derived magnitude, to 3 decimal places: -0.872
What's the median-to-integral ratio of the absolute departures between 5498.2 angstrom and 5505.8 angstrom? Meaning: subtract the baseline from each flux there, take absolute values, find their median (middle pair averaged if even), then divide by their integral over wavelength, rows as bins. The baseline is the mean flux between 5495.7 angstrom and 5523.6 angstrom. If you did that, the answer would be 0.124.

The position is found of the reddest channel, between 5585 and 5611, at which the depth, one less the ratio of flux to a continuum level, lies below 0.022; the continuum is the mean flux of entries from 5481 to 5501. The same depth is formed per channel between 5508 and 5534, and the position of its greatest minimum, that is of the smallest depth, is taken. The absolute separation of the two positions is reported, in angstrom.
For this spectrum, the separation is 99.8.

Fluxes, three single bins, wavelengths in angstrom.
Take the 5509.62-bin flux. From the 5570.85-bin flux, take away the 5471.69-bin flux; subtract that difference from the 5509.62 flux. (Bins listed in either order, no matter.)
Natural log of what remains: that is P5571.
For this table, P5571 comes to 0.07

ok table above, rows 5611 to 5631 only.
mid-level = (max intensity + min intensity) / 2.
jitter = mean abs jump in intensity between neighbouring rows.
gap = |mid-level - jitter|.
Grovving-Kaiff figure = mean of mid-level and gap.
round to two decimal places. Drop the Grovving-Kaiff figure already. 1.05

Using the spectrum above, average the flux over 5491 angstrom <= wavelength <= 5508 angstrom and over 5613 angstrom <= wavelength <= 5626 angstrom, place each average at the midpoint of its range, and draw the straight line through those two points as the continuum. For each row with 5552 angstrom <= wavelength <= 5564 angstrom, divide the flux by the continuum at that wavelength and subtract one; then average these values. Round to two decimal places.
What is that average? -0.10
